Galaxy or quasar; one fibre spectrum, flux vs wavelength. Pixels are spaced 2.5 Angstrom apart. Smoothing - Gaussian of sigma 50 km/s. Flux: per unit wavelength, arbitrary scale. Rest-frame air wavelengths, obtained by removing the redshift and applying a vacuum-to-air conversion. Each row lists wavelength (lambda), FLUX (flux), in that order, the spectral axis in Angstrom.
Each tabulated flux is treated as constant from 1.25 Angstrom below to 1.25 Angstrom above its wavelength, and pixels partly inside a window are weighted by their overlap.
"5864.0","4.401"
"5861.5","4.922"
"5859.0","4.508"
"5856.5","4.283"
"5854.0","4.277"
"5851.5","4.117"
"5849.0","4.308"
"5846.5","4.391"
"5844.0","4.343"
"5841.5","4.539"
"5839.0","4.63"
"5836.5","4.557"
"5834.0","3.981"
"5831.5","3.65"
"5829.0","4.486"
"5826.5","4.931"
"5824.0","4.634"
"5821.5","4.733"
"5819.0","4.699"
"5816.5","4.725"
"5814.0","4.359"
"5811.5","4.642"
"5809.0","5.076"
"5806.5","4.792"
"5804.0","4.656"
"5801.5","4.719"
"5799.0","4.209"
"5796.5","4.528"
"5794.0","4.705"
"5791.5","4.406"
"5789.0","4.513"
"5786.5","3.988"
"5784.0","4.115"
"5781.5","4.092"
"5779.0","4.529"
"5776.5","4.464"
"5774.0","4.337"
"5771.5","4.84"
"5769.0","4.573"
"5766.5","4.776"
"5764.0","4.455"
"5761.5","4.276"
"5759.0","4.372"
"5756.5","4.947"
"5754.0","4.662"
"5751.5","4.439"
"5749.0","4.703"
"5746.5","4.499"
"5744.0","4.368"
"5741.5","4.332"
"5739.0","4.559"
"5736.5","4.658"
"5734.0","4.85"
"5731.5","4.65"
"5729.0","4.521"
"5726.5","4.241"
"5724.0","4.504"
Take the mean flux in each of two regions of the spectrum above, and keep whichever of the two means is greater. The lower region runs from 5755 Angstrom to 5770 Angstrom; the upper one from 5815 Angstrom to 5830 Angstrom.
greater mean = 4.70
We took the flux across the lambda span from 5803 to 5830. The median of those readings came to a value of 4.70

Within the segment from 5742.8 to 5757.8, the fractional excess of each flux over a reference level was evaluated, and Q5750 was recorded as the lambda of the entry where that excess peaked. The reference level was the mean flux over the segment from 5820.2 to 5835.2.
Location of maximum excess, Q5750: 5756.5 Angstrom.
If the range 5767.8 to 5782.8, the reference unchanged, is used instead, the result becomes 5771.5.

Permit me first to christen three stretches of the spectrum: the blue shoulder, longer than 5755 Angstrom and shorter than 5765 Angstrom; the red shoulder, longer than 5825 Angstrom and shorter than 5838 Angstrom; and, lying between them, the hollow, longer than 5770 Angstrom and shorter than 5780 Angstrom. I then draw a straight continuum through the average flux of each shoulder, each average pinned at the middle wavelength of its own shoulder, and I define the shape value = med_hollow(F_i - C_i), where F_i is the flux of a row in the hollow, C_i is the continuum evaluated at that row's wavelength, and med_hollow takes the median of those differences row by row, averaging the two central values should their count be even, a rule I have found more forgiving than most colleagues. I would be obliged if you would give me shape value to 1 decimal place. 0.0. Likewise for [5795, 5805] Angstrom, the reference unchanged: 0.2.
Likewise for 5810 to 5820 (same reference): 0.3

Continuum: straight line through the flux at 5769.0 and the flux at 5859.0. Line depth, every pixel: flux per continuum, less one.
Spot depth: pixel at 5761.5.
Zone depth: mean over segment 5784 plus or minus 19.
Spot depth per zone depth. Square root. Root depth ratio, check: 1.7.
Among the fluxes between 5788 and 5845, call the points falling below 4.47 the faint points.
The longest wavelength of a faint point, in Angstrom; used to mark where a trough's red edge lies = 5844.0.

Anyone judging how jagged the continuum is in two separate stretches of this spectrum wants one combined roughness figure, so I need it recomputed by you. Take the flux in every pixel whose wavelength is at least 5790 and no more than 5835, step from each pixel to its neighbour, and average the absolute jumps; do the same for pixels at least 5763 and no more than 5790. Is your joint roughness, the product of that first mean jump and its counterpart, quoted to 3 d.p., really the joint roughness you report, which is 0.075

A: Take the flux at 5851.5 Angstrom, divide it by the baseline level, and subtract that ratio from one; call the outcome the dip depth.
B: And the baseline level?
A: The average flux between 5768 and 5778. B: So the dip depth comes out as 0.10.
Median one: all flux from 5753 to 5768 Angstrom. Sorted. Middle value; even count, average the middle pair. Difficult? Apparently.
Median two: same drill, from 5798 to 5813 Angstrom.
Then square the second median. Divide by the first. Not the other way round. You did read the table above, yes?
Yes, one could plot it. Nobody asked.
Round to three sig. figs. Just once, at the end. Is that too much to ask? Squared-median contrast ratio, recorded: 4.82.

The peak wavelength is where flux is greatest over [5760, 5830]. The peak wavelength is 5809.0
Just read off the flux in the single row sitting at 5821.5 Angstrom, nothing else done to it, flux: 4.733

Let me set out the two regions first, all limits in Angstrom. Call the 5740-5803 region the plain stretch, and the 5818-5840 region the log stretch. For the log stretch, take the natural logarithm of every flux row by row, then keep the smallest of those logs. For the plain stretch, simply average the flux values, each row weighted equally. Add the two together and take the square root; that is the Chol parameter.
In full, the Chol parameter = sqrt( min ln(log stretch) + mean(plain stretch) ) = 2.40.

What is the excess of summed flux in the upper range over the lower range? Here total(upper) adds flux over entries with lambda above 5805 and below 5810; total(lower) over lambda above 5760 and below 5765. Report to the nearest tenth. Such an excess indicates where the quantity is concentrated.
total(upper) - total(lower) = 1.1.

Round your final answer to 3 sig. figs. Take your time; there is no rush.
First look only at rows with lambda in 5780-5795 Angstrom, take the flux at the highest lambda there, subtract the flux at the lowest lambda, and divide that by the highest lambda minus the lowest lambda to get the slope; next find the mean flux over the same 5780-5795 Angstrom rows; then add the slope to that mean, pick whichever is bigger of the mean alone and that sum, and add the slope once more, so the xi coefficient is 4.40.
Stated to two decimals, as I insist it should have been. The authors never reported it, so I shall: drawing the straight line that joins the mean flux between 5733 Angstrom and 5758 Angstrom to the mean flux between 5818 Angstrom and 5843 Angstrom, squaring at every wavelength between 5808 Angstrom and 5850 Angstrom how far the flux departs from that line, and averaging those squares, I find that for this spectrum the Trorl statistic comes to 0.10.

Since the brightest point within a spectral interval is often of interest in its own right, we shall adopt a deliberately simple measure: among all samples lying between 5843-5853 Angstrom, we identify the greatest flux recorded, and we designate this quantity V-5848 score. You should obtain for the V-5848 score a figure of 4.391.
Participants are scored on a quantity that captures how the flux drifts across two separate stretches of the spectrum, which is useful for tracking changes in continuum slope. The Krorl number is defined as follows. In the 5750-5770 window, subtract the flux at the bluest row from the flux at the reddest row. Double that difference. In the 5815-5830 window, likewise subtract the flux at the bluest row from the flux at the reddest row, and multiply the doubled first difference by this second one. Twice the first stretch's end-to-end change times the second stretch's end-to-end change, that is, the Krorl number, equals -0.06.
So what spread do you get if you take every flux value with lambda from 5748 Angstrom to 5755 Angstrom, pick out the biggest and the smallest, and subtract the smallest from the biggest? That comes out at 0.26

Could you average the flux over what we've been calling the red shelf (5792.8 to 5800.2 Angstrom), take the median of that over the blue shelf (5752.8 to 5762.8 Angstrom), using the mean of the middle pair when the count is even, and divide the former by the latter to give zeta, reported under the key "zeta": 0.99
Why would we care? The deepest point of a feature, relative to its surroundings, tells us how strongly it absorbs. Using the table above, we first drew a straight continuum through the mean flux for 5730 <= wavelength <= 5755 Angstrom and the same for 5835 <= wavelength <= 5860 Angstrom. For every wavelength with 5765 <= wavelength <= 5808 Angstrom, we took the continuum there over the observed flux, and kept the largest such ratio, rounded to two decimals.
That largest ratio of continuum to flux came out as 1.13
